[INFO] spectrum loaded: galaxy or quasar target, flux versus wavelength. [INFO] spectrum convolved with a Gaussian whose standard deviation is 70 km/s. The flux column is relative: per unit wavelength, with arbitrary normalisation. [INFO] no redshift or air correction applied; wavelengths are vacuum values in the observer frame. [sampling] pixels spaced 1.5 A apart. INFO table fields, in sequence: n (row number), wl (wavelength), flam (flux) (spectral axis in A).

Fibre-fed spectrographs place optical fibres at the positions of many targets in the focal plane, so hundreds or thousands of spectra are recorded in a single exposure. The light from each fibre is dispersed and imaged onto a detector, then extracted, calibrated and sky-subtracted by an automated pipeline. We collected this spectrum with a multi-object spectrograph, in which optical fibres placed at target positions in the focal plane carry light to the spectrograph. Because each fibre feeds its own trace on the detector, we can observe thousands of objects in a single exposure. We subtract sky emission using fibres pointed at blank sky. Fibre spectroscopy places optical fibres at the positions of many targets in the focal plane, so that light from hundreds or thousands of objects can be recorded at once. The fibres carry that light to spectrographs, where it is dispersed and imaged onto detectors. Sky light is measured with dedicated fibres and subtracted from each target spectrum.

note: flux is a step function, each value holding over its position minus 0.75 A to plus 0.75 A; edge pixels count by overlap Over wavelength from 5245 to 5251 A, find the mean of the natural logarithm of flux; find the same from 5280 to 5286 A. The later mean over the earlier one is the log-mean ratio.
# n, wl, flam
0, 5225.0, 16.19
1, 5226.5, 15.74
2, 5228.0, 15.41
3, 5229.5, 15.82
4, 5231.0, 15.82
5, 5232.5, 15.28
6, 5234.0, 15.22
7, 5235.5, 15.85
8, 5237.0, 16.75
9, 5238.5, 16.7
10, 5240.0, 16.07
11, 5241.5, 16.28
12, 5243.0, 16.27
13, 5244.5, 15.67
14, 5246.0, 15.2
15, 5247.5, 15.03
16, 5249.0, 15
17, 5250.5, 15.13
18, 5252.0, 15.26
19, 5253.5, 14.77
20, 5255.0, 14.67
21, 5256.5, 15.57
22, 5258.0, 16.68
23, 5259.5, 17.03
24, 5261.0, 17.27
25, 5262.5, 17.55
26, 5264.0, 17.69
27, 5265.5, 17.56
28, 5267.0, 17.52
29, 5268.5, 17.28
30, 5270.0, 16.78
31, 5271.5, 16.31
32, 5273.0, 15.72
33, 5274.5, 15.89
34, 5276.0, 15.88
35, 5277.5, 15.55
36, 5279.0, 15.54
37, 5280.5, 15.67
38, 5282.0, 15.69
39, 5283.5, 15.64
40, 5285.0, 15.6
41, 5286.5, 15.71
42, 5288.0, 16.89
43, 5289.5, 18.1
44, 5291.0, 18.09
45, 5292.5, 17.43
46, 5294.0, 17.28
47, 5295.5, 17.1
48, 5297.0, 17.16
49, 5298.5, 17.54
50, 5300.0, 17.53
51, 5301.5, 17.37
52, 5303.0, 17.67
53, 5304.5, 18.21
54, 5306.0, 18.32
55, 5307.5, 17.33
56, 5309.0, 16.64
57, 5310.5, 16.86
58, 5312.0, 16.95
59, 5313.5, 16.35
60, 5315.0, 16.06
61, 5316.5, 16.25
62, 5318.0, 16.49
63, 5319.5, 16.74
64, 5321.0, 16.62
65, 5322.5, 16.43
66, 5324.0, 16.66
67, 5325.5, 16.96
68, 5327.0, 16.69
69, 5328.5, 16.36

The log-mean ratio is 1.013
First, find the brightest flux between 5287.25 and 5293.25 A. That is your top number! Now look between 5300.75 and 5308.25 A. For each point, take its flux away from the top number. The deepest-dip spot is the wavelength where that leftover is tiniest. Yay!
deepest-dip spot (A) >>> 5306.0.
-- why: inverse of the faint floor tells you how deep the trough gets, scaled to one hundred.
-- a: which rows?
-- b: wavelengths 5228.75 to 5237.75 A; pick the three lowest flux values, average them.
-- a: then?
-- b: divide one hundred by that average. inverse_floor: 6.48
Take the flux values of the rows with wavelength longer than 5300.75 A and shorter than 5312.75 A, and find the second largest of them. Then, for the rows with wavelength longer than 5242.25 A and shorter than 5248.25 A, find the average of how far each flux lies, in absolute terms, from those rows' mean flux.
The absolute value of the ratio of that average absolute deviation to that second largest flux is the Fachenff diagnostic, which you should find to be 0.023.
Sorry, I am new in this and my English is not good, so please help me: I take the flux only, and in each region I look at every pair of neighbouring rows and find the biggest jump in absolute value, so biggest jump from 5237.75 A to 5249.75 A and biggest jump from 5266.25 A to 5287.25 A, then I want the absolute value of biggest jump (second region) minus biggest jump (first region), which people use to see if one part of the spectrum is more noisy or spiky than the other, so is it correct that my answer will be 0.0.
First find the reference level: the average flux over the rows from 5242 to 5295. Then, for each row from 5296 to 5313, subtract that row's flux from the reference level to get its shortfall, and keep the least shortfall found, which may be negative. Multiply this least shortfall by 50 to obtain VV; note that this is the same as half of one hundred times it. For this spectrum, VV -103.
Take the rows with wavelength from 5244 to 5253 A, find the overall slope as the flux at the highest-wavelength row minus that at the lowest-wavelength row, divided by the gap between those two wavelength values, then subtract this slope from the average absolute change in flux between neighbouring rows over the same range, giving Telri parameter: 0.24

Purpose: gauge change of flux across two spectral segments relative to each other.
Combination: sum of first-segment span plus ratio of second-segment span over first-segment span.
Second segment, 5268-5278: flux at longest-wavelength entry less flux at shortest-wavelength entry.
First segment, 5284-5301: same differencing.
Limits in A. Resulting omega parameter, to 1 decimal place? 1.0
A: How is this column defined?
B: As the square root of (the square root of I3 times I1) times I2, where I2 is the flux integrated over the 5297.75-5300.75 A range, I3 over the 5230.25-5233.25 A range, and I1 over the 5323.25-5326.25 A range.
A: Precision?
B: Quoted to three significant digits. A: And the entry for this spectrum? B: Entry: 50.5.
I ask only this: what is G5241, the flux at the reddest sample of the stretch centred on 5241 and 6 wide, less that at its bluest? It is -0.4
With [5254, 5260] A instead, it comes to 2.4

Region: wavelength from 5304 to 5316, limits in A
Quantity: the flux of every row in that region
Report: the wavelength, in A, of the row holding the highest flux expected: 5306.0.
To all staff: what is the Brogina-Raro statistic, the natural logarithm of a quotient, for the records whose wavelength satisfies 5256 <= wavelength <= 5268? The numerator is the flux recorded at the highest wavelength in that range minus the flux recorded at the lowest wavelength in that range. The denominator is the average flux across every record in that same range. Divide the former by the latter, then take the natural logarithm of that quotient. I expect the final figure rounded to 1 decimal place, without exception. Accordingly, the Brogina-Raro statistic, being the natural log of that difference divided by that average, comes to -2.2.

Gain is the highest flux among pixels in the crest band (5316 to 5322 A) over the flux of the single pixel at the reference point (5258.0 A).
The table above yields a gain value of 1.00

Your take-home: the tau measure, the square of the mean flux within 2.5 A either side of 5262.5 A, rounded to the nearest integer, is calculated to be 306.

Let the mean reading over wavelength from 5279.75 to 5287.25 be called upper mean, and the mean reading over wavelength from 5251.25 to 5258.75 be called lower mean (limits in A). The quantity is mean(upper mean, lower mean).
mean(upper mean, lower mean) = 15.5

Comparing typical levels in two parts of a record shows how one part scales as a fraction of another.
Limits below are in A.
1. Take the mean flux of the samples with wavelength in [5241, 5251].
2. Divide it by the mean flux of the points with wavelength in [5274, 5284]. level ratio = 0.99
